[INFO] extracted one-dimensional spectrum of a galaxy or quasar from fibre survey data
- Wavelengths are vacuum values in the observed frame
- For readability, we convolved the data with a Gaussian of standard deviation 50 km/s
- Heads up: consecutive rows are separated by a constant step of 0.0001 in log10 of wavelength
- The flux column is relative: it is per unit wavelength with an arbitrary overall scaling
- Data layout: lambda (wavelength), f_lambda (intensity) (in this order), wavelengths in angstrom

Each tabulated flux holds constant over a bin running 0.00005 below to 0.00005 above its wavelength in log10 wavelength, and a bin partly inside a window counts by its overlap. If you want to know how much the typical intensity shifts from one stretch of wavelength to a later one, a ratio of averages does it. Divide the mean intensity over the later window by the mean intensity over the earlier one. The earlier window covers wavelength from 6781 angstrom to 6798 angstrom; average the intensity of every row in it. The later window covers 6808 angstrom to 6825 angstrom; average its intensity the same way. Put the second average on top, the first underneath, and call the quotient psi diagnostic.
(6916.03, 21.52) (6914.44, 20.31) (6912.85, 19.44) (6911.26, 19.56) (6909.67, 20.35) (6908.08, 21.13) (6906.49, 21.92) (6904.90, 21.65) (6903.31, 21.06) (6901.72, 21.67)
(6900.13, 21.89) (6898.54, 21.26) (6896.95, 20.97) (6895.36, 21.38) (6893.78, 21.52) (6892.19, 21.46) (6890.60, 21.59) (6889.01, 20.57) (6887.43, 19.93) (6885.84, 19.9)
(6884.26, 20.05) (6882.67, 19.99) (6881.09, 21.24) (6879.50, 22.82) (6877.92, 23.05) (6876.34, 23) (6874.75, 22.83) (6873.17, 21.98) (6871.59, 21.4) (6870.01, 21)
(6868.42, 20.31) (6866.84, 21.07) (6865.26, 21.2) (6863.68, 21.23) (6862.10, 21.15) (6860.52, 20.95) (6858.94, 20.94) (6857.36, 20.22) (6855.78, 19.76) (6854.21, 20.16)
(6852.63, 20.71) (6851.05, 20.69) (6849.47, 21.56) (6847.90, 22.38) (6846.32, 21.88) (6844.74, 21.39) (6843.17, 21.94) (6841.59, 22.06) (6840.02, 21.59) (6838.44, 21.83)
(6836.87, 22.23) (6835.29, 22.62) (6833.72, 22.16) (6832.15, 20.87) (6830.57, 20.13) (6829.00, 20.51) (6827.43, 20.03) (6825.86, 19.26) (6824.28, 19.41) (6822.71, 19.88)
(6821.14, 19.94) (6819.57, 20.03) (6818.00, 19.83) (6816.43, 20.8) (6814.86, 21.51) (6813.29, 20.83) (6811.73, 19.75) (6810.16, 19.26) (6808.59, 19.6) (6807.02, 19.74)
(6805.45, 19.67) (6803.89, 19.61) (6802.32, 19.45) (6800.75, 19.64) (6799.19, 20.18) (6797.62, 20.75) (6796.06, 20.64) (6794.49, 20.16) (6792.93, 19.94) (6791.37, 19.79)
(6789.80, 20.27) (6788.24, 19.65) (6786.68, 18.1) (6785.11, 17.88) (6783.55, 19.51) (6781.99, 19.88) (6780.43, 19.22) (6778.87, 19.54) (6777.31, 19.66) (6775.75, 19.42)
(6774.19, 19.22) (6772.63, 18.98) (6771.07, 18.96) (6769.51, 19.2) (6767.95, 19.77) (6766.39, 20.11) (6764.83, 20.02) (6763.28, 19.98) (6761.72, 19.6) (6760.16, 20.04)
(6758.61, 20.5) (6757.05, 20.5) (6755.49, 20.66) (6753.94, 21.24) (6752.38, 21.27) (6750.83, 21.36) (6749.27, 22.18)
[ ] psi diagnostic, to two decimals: 1.02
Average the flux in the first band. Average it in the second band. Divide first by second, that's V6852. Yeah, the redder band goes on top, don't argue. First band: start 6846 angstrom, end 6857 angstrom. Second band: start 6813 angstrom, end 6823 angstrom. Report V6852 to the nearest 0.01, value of 1.03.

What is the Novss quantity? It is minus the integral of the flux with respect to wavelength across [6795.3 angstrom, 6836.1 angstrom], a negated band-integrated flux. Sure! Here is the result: -826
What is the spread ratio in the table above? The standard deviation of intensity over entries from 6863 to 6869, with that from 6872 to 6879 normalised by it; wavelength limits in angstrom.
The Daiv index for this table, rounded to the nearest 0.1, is 1.1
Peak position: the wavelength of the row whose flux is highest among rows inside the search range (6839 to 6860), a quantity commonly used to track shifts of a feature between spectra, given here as 6847.90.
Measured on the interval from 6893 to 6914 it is 6906.49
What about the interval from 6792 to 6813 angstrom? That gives 6797.62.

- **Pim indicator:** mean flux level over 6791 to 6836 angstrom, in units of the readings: 20.2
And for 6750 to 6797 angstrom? 19.8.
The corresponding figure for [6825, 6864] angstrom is 21.1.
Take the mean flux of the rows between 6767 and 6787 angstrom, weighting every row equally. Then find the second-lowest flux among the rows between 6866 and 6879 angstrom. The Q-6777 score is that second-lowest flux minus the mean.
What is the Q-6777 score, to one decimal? 1.8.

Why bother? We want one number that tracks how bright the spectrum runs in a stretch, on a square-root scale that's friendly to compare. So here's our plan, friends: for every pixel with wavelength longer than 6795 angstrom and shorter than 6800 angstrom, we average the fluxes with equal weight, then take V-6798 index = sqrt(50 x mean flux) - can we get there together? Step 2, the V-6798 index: 32.0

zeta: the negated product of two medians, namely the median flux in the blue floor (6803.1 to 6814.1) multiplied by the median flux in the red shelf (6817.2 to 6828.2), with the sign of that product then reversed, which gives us -391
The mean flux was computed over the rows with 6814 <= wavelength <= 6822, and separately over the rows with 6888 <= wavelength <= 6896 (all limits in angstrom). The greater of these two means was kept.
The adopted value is 21.3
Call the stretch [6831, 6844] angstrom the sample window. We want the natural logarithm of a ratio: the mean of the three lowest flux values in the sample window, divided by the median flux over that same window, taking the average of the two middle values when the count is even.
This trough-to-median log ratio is -0.026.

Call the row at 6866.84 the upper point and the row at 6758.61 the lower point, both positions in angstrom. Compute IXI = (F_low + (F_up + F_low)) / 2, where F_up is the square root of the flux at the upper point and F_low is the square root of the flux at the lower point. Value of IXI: 6.82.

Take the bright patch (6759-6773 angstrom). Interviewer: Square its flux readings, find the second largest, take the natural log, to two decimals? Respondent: 6.00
